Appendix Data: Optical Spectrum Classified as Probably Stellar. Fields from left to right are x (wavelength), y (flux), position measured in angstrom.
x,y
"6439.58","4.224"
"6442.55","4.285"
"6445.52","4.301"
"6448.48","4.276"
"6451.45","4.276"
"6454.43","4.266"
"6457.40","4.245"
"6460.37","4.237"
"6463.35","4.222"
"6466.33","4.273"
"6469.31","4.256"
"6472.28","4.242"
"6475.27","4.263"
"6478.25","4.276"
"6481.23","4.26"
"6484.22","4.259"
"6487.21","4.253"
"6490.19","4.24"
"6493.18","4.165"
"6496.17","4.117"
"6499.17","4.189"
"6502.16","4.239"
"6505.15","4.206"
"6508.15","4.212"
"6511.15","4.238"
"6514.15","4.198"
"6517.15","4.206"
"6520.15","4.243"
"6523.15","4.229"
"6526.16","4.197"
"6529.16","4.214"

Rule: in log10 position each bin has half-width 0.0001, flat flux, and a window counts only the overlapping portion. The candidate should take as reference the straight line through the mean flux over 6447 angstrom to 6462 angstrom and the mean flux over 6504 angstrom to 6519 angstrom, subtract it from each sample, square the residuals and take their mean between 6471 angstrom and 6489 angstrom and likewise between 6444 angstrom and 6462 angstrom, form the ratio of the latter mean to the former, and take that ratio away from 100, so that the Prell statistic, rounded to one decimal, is 99.4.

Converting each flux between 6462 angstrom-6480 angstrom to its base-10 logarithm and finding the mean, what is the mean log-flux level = 0.629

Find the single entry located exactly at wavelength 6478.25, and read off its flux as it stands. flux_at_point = 4.276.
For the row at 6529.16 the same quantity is 4.214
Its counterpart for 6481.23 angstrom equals 4.26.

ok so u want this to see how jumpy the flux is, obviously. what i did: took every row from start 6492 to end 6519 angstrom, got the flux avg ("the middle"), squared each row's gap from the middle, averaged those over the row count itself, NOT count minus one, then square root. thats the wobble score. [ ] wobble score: 0.035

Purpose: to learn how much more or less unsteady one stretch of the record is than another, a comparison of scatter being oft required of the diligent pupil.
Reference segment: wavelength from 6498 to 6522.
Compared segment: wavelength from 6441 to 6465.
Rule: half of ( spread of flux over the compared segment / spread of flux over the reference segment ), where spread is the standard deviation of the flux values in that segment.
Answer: 0.6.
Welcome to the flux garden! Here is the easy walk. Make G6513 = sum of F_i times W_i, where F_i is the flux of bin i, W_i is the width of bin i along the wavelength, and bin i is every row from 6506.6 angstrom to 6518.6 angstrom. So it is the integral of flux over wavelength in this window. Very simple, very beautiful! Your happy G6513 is 51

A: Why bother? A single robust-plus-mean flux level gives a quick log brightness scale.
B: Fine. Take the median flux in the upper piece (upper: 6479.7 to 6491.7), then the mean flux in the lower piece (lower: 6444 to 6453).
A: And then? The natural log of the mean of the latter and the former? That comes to 1.452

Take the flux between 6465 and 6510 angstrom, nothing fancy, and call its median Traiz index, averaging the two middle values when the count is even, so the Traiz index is 4.24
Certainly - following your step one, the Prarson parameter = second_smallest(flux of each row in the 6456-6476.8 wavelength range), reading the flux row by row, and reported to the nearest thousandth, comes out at 4.237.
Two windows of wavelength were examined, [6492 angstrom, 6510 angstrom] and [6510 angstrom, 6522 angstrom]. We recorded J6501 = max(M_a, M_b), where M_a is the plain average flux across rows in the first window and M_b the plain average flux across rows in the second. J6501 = 4.22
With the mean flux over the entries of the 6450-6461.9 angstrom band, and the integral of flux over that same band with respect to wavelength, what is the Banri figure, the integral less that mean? 46.4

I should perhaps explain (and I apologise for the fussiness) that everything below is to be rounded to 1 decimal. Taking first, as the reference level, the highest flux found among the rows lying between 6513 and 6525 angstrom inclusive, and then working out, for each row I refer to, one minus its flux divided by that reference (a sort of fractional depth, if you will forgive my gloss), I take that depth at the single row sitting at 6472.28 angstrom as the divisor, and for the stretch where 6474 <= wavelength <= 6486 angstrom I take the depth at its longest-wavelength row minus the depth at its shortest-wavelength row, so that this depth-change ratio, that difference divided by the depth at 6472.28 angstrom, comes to 4.0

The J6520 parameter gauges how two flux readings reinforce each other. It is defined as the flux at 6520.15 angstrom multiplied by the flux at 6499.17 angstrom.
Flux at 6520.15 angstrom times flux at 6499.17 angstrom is 17.8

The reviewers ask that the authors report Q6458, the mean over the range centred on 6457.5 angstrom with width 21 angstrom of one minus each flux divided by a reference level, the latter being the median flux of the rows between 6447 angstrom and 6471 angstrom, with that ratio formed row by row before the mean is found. 0.001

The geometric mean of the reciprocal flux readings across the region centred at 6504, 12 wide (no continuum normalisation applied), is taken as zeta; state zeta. 0.237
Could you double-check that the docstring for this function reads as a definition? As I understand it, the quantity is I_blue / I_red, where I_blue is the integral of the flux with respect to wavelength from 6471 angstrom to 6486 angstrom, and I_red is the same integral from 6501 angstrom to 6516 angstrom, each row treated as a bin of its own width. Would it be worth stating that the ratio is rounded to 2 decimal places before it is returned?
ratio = 1.01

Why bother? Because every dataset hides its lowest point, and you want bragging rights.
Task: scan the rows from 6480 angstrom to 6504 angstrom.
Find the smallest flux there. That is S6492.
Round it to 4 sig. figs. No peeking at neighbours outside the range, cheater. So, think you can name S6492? 4.117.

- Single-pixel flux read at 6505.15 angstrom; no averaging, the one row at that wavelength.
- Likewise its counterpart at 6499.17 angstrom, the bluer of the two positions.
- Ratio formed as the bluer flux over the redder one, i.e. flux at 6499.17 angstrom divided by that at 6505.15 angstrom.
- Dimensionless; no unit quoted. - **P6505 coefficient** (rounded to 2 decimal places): 1.00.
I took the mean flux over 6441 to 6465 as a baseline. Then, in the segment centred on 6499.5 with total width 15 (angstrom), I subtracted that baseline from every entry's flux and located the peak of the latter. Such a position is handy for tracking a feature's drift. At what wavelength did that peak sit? 6502.16 angstrom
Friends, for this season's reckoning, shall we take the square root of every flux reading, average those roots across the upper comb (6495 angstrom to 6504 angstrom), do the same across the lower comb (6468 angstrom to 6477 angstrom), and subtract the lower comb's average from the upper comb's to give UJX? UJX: -0.018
